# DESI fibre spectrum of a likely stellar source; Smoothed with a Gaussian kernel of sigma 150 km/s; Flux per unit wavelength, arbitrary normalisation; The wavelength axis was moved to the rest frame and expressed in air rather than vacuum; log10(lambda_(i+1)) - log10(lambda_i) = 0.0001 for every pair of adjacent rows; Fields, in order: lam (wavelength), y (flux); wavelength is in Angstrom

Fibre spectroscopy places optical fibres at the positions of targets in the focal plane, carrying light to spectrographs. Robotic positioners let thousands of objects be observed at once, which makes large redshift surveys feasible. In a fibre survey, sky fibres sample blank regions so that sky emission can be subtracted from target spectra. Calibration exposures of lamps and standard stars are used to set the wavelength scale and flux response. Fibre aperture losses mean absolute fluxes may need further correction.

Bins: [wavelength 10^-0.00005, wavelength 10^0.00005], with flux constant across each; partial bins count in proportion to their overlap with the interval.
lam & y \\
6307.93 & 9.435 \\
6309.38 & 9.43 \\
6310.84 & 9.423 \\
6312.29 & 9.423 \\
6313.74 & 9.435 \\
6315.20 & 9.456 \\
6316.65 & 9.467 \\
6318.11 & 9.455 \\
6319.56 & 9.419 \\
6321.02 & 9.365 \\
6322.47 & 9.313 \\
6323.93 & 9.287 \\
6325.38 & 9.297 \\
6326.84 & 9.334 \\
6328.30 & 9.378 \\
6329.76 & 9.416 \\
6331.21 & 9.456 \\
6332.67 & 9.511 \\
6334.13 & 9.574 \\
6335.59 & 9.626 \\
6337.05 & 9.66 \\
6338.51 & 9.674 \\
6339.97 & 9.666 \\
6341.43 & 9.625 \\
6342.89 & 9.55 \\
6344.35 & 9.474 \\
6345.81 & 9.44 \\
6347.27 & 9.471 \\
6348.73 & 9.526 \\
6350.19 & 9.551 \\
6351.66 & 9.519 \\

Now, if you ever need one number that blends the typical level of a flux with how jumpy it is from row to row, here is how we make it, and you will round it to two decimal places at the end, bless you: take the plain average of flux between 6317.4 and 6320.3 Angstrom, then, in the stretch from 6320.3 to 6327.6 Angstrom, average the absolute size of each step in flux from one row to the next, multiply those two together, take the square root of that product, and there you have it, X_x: 0.54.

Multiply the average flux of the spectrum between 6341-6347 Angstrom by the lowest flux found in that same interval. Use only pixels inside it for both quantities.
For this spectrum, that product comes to 89.9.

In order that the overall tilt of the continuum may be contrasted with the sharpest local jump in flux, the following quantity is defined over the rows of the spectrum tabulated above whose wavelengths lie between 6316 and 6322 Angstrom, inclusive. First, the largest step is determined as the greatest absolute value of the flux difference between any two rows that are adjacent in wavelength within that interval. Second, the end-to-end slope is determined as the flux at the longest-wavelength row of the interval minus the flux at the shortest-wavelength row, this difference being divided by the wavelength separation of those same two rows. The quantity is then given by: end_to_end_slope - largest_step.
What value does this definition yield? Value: -0.08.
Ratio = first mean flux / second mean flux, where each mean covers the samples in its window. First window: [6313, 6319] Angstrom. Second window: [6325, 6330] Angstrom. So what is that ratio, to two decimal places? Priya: 1.01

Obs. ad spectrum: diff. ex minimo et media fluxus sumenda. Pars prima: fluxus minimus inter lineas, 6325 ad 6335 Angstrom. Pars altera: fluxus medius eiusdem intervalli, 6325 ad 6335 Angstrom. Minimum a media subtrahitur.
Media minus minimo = 0.13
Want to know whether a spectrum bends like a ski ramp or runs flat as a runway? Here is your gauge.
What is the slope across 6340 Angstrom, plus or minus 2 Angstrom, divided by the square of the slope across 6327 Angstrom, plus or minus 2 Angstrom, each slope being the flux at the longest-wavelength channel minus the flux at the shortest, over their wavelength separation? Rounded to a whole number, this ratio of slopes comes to -22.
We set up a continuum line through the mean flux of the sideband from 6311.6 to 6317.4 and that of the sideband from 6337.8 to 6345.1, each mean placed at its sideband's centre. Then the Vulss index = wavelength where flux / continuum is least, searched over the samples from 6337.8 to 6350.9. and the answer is 6345.81 Angstrom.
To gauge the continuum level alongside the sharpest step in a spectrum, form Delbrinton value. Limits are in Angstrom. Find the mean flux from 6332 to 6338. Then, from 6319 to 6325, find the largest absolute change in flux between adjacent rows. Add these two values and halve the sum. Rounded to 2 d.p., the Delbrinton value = 4.82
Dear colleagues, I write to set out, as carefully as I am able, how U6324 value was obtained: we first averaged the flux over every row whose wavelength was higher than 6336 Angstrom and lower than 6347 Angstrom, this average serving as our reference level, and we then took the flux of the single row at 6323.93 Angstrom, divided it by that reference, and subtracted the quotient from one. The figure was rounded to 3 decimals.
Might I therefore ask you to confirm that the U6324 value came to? 0.031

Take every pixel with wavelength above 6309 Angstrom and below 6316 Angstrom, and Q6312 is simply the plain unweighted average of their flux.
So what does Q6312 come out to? 9.43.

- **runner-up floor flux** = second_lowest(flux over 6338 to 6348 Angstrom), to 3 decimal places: 9.471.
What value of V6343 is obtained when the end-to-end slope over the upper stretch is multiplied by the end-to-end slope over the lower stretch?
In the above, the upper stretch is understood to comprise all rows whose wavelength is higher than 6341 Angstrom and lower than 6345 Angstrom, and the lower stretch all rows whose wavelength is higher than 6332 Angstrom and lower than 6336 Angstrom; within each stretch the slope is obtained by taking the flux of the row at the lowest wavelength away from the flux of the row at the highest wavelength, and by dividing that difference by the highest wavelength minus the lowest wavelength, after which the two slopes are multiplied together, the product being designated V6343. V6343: -0.0020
